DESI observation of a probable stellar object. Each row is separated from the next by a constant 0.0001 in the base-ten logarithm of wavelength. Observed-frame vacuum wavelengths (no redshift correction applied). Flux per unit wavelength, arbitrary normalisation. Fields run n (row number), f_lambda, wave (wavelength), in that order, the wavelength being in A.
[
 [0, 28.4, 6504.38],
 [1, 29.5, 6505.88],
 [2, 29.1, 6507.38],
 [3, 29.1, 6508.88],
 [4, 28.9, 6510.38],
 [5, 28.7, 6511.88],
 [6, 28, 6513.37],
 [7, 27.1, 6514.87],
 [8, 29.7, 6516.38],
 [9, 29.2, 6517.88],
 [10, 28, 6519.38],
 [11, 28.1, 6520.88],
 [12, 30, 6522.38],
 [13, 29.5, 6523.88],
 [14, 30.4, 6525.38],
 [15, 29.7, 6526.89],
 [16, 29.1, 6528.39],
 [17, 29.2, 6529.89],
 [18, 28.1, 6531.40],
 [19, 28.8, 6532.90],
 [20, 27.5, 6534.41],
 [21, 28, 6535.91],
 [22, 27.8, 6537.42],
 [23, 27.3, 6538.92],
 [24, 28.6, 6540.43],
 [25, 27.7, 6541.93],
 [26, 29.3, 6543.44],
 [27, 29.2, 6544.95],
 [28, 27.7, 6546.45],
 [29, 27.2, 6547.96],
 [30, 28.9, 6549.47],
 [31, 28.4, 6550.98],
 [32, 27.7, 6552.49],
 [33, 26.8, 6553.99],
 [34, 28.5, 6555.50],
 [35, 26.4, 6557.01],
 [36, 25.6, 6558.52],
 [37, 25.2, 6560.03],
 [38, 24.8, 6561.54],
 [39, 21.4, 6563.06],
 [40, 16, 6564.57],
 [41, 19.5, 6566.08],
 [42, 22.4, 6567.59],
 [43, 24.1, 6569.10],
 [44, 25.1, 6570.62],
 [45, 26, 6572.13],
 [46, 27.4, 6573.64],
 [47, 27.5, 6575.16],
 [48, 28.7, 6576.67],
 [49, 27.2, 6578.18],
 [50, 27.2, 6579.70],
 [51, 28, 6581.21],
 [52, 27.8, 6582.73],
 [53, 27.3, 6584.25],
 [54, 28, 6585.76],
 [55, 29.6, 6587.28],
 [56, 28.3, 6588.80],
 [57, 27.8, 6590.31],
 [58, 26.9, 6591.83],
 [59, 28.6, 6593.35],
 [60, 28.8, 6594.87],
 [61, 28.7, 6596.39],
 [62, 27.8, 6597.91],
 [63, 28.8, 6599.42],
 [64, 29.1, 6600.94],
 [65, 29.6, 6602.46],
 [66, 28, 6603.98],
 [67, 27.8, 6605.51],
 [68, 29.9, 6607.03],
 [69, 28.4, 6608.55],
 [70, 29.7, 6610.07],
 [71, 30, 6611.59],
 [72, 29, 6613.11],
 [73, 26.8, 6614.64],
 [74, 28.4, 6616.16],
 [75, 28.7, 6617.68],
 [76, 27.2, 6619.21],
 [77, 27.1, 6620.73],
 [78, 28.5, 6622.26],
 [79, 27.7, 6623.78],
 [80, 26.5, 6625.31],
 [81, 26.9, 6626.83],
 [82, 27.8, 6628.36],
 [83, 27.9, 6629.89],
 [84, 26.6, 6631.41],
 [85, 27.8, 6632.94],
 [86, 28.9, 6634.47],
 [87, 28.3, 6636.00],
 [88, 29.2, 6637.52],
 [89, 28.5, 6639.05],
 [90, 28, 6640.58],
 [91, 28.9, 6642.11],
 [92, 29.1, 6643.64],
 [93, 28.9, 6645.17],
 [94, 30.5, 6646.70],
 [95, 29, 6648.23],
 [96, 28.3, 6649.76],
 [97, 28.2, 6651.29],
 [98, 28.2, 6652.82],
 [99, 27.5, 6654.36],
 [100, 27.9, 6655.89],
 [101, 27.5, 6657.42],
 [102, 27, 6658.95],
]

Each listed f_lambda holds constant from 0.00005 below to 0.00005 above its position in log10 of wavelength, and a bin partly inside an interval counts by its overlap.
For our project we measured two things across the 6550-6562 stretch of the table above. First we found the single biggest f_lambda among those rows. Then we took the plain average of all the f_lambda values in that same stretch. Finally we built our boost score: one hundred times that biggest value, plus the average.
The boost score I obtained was 2877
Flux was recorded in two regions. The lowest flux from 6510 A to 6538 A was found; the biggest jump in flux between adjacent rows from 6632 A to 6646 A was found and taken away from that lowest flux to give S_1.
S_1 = 26.0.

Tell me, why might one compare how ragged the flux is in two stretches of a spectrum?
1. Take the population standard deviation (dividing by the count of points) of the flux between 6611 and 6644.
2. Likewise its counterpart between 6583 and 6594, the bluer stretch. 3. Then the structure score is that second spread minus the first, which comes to -0.1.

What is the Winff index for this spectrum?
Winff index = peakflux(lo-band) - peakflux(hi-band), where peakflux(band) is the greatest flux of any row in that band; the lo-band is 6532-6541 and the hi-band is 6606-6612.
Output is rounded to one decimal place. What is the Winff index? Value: -1.2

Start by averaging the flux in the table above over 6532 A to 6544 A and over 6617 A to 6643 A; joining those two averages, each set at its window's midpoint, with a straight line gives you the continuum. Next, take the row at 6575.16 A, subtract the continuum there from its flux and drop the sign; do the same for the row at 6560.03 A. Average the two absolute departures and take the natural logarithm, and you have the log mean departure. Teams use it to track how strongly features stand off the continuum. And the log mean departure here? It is 0.53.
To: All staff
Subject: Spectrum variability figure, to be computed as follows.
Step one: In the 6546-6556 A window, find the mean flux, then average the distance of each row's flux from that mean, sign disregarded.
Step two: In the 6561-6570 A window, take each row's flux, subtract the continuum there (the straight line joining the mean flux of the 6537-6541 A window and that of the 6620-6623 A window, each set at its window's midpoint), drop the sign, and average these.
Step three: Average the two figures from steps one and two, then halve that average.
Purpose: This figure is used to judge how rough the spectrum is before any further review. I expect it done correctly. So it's 1.78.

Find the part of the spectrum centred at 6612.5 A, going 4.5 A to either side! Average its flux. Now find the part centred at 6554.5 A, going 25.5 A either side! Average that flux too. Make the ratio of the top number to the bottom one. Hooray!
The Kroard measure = 1.08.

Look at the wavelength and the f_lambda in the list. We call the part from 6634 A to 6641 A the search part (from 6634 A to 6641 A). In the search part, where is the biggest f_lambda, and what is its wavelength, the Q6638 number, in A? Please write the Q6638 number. 6637.52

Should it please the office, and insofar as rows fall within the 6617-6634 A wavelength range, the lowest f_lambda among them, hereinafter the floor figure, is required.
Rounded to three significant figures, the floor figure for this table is 26.5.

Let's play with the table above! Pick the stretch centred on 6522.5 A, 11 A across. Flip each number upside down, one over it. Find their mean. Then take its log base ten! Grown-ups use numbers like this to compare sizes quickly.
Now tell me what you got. -1.47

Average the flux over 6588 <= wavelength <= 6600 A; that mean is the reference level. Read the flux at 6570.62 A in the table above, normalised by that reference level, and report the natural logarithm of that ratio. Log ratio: -0.12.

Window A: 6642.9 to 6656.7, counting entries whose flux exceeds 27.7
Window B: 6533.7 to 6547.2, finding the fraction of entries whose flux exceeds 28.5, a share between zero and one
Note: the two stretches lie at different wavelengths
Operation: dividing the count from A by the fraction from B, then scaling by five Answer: 120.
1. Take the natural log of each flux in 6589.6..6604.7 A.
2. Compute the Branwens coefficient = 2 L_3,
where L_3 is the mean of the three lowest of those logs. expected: 6.63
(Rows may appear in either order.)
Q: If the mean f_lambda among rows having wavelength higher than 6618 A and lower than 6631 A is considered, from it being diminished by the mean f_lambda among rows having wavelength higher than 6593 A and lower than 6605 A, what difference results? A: -1.2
